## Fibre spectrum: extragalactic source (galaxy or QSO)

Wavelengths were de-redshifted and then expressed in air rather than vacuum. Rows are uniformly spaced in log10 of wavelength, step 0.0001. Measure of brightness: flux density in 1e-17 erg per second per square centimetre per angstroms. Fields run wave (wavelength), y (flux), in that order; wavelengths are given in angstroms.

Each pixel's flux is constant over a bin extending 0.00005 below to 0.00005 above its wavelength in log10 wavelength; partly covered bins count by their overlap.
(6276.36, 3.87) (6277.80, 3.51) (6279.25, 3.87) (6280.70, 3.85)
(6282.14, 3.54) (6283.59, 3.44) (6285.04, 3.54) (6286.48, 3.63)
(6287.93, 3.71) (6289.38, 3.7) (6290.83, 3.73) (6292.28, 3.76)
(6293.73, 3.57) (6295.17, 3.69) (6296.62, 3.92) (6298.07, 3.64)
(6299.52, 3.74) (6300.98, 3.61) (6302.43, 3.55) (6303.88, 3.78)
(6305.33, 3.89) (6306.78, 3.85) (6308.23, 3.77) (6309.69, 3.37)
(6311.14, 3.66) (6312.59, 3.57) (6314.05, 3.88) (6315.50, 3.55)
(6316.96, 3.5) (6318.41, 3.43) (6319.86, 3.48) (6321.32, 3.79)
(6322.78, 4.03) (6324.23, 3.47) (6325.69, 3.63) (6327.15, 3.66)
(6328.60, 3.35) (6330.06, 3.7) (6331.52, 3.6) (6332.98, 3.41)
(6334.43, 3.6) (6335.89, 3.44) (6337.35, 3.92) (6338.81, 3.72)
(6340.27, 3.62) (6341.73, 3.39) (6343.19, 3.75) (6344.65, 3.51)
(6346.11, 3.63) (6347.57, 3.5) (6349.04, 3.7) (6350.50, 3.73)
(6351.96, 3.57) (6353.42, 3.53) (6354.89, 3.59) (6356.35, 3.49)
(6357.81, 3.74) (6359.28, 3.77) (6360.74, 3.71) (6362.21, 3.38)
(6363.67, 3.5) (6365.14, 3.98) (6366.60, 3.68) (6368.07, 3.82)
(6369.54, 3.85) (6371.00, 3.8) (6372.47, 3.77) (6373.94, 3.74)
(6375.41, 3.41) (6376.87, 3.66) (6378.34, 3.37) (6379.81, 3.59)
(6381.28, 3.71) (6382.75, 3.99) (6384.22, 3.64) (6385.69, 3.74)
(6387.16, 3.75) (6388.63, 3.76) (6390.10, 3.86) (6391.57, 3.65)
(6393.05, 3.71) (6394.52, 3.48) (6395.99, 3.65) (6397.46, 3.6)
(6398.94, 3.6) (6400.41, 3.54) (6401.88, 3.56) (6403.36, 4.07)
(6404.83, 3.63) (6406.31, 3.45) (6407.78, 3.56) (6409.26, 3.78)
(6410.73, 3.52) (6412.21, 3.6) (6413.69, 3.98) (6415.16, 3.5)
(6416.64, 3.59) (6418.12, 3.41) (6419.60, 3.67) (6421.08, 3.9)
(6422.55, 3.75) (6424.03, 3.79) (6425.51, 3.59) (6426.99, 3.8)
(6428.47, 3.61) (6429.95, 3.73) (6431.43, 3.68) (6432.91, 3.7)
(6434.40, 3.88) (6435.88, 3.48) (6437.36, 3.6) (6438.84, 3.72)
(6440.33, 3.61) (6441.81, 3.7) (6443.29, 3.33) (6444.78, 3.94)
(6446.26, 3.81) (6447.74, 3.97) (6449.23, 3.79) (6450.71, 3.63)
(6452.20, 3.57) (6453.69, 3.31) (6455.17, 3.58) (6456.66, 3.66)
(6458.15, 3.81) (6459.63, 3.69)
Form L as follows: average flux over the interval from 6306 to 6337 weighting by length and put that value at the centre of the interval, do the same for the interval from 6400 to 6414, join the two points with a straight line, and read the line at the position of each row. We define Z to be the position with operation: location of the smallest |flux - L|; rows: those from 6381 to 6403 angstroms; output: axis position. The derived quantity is 6391.57 angstroms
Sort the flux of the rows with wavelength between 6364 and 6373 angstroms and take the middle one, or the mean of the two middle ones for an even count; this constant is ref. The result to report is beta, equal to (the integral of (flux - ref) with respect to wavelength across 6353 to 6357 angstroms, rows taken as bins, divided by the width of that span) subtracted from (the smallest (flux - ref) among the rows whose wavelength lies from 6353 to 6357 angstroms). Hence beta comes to -0.048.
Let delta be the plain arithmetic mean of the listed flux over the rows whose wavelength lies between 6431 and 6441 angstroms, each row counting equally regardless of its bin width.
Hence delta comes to 3.67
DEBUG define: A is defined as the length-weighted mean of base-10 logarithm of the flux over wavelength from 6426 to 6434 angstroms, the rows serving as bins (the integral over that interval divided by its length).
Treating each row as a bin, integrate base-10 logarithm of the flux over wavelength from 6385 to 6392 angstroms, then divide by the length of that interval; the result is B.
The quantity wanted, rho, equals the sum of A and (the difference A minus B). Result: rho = 0.562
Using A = 0.569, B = 0.575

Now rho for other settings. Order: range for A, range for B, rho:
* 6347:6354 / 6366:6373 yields 0.537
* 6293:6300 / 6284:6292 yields 0.577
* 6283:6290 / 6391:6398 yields 0.555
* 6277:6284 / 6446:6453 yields 0.551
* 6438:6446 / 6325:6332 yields 0.573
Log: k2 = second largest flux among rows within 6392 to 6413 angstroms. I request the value 3.78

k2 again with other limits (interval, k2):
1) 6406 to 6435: 3.9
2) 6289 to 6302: 3.76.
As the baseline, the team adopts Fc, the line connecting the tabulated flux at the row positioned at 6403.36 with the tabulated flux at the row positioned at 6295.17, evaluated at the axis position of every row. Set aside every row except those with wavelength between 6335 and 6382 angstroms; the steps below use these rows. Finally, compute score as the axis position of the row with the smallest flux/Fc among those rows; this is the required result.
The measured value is 6378.34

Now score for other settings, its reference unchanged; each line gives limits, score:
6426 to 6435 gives 6428.47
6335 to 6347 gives 6341.73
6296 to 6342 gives 6341.73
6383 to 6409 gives 6406.31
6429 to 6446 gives 6443.29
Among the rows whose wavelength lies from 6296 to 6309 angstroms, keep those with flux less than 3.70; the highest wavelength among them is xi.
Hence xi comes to 6302.43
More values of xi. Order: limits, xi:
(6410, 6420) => 6419.60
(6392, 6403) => 6401.88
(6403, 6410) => 6407.78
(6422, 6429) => 6428.47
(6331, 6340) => 6335.89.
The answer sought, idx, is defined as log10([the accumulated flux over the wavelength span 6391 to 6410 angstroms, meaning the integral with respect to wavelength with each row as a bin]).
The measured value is 1.84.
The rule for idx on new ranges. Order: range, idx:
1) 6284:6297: 1.68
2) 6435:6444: 1.51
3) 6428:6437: 1.52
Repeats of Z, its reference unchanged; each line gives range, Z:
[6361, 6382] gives 6376.87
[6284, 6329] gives 6300.98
